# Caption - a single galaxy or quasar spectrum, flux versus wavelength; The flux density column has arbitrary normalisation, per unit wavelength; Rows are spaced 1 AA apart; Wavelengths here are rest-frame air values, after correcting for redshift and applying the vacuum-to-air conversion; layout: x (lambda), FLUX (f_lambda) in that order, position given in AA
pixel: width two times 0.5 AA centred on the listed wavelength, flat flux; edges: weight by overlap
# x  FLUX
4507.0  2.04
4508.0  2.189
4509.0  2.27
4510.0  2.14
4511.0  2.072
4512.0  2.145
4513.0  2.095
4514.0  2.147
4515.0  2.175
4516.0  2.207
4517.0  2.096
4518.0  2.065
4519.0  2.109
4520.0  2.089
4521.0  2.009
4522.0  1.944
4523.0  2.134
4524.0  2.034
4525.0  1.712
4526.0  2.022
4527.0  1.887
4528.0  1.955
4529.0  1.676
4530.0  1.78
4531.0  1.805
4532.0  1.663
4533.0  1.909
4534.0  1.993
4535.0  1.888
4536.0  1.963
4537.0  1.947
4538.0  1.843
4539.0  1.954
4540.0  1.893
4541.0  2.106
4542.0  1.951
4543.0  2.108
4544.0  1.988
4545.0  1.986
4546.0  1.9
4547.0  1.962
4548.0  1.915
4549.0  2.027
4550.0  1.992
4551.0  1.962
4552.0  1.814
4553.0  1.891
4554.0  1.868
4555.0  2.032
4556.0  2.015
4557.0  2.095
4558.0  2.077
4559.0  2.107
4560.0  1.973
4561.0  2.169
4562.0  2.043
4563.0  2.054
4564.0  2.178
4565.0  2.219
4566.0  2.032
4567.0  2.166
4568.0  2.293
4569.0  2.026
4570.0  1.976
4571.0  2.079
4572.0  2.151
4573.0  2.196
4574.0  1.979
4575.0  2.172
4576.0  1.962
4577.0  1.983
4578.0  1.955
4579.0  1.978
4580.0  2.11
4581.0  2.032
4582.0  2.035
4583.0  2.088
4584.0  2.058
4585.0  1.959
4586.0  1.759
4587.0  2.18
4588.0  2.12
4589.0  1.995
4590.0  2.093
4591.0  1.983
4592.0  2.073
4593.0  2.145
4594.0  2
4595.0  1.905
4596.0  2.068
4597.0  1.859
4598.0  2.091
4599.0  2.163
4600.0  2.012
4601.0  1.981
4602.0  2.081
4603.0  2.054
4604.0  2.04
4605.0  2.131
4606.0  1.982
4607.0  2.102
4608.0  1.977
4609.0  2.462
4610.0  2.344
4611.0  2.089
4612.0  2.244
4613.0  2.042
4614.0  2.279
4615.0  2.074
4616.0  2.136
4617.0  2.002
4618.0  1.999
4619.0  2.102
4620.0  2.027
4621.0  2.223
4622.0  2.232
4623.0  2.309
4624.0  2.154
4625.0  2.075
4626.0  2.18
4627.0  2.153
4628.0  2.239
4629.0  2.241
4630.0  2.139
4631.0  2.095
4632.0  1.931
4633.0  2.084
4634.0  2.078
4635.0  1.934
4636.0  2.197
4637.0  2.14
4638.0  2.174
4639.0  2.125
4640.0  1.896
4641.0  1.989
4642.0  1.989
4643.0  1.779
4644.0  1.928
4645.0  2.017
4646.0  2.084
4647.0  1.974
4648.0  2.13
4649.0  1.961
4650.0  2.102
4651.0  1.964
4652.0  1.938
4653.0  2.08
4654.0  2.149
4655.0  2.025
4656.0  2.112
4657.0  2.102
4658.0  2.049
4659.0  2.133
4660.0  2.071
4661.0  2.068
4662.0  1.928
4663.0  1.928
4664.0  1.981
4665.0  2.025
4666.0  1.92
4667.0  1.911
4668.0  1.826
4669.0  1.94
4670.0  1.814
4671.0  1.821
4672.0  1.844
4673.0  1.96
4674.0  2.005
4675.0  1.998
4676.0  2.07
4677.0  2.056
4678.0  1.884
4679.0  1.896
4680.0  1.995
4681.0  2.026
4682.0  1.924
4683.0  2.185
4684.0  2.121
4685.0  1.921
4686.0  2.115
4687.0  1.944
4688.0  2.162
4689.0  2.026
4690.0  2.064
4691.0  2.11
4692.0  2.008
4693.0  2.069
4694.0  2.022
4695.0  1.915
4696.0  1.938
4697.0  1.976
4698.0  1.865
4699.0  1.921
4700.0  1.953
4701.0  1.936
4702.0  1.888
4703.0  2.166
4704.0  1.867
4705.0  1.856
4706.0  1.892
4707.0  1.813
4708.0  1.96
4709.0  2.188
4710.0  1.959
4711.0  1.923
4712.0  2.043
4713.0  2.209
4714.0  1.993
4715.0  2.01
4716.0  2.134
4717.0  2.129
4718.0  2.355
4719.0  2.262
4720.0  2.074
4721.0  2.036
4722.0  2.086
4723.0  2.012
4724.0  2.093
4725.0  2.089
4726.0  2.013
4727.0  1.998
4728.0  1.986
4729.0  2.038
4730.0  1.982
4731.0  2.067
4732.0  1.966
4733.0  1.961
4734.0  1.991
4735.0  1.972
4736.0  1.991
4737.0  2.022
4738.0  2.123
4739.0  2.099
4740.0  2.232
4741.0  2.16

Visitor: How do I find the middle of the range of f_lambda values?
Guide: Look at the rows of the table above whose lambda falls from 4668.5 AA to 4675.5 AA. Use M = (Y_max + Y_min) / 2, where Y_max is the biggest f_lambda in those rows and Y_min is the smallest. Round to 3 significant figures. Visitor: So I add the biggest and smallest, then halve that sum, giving 1.91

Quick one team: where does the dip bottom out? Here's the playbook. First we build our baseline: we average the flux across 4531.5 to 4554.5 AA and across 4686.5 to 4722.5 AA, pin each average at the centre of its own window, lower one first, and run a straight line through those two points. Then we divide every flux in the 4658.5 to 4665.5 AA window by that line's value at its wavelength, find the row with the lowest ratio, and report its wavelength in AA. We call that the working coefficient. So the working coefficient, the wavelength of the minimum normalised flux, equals 4663.0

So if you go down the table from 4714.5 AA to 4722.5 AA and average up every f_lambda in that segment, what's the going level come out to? 2.136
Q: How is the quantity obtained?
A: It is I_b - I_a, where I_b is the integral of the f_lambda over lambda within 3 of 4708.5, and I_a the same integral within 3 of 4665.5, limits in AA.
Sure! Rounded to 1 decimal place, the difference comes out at 0.1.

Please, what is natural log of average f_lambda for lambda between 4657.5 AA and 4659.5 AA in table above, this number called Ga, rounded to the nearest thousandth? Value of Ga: 0.738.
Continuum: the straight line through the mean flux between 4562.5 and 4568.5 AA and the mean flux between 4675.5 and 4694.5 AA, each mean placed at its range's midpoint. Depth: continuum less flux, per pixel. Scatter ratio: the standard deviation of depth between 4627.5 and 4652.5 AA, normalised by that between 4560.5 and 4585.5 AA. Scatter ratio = 1.2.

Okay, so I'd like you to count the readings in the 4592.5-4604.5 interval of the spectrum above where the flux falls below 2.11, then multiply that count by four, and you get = 40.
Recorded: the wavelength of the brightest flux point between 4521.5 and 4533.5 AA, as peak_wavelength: 4523.0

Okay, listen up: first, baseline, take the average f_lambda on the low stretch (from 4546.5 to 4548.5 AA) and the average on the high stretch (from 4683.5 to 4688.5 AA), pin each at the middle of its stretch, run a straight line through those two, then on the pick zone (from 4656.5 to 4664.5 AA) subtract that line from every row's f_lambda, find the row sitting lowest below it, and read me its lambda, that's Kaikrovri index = 4663.0 AA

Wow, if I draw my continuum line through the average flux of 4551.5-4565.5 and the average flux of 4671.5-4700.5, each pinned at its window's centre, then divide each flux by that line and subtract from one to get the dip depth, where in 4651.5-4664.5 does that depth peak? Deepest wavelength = 4662.0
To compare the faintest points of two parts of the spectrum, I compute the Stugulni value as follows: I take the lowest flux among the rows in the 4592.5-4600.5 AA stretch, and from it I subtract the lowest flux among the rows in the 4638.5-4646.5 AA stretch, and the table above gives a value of 0.08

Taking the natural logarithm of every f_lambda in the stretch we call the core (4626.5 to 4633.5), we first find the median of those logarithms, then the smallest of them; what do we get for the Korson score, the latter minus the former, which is -0.10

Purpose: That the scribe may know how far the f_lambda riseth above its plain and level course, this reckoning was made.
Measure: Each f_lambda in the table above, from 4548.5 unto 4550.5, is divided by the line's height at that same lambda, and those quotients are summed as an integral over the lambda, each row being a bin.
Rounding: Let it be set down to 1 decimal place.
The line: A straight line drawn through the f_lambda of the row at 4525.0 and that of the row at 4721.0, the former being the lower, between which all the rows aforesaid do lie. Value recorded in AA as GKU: 2.3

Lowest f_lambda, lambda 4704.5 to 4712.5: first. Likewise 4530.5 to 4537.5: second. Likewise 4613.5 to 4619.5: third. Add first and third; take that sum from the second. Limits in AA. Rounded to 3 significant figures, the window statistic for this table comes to -2.15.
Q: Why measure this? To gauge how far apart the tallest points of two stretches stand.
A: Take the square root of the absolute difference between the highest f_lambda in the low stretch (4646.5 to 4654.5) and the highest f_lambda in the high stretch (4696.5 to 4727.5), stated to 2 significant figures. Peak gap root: 0.45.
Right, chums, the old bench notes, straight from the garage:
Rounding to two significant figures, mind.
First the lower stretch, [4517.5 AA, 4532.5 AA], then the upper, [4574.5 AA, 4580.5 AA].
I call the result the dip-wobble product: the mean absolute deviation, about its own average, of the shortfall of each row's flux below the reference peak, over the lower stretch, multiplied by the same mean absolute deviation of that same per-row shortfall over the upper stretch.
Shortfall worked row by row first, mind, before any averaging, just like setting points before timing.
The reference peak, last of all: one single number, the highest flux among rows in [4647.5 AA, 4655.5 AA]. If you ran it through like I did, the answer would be 0.010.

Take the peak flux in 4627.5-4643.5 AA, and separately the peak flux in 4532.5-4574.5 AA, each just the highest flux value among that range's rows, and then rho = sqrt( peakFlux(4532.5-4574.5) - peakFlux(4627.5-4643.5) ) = 0.23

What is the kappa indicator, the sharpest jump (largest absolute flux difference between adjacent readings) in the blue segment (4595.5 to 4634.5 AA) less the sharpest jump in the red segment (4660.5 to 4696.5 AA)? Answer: 0.22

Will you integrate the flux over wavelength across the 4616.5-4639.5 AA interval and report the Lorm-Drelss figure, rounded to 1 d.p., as 48.8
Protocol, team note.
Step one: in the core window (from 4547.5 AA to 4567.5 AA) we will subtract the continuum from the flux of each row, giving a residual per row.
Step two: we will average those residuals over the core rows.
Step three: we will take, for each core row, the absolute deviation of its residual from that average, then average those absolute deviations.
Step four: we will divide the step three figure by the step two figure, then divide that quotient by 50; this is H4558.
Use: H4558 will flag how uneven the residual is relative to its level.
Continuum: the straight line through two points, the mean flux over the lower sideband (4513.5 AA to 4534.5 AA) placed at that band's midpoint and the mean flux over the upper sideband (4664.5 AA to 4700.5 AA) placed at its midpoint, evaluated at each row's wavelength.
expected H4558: 0.028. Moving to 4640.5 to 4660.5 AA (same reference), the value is 0.028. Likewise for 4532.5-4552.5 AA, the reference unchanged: -0.061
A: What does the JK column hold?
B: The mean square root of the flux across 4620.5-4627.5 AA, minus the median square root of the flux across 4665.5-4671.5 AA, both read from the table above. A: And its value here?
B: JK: 0.11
